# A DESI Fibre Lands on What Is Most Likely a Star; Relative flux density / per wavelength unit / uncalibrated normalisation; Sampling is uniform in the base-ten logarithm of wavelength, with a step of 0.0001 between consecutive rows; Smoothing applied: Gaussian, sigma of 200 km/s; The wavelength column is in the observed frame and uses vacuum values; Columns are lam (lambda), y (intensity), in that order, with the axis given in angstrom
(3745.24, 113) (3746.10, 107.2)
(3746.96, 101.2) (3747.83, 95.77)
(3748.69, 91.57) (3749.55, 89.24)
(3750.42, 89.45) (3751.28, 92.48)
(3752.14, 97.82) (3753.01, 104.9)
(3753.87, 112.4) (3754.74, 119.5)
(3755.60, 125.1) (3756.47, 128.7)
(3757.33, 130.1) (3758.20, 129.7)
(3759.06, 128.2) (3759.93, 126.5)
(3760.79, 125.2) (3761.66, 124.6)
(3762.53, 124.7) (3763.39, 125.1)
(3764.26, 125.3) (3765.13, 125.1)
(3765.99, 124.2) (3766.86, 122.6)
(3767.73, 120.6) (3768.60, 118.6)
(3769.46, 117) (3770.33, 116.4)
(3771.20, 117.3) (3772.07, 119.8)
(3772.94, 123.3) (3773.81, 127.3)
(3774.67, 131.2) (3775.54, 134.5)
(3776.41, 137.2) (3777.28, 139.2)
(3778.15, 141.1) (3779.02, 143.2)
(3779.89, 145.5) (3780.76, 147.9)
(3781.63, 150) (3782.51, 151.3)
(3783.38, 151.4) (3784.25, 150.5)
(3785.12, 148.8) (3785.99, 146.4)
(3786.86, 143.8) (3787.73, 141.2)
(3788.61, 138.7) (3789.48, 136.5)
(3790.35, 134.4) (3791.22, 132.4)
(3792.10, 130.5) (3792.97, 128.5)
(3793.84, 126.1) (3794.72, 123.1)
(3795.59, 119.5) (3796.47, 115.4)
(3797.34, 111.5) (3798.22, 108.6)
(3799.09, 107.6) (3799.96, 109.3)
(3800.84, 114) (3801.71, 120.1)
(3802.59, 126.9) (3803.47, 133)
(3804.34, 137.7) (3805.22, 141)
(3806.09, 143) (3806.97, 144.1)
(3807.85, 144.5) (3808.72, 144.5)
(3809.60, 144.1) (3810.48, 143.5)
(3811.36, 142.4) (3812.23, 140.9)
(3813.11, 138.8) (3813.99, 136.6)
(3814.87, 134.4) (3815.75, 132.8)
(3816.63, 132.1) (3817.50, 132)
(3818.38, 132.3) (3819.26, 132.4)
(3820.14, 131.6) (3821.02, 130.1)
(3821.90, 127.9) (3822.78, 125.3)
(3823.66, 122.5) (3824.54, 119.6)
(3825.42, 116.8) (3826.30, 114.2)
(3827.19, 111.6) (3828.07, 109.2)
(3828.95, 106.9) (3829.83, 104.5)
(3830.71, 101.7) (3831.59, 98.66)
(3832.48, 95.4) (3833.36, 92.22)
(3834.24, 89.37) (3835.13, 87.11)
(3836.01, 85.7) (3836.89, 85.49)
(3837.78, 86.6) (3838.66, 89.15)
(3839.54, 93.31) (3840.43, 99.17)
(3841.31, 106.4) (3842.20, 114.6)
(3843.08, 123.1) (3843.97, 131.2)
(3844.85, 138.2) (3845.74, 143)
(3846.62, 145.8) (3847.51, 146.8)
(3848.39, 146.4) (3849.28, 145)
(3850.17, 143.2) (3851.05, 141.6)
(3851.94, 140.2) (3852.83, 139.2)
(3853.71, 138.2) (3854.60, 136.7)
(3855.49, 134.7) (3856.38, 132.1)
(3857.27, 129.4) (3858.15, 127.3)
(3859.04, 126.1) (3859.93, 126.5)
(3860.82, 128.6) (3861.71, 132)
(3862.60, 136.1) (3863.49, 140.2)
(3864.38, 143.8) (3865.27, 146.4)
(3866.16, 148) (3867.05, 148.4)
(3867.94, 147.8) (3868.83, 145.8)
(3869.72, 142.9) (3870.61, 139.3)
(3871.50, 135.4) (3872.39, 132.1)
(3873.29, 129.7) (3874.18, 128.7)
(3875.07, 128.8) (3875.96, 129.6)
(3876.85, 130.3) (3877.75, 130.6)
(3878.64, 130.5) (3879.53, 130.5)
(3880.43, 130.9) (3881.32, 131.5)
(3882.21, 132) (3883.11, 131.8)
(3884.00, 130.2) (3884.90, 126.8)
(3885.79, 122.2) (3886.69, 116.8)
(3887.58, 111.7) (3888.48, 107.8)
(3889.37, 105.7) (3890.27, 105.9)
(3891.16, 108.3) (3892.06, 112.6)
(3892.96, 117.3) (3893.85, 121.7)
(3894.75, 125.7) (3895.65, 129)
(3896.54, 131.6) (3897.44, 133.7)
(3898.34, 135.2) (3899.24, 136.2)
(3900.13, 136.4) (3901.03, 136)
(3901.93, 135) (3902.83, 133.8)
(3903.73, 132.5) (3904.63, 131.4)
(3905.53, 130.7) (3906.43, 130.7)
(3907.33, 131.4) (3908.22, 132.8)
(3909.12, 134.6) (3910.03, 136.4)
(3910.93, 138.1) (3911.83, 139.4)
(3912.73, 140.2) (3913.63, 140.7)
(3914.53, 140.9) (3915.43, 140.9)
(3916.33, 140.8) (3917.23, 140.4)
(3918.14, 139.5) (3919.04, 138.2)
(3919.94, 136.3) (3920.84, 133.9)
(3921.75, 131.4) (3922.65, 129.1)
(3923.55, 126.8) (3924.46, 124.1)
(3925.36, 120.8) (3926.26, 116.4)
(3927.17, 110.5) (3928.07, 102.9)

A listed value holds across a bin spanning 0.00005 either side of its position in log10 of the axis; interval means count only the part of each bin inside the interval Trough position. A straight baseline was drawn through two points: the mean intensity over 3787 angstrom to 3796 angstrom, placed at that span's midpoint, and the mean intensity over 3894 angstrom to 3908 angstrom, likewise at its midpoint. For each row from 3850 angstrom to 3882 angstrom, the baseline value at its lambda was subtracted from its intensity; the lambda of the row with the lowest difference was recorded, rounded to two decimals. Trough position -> 3859.04 angstrom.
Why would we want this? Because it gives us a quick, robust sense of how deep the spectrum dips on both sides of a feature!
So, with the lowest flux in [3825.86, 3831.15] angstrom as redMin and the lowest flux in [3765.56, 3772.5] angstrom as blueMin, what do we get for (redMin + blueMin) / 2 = 109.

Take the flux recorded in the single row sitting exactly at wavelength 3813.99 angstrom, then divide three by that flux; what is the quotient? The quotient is 0.0220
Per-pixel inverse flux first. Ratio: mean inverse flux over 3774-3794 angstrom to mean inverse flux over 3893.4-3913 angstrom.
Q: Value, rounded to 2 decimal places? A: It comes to 0.95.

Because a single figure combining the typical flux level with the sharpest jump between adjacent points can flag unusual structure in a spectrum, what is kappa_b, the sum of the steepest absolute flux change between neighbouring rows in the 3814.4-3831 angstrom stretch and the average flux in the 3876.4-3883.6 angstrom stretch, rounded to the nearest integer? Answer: 134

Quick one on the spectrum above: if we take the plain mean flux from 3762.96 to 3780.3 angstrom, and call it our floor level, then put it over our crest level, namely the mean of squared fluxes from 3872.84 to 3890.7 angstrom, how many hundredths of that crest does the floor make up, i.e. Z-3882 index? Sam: 0.82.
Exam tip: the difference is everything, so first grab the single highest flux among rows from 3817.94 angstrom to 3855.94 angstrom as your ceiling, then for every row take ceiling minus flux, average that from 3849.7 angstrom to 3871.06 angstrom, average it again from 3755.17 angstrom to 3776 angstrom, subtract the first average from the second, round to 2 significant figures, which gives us 13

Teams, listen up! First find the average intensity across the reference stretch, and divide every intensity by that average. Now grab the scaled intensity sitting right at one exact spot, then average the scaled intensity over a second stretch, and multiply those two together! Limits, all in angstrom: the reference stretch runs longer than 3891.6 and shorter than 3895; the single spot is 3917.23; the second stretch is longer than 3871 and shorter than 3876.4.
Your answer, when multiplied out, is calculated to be 1.3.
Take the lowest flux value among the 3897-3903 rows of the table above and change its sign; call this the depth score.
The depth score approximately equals -134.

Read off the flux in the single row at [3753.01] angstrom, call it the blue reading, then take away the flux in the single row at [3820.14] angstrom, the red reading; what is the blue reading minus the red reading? -27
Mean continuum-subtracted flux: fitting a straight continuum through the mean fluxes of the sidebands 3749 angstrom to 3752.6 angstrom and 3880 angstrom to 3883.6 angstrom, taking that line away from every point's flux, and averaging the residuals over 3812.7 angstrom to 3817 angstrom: 23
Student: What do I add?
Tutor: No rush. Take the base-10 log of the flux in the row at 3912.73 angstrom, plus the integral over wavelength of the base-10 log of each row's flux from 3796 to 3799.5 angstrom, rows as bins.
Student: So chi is 9.3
